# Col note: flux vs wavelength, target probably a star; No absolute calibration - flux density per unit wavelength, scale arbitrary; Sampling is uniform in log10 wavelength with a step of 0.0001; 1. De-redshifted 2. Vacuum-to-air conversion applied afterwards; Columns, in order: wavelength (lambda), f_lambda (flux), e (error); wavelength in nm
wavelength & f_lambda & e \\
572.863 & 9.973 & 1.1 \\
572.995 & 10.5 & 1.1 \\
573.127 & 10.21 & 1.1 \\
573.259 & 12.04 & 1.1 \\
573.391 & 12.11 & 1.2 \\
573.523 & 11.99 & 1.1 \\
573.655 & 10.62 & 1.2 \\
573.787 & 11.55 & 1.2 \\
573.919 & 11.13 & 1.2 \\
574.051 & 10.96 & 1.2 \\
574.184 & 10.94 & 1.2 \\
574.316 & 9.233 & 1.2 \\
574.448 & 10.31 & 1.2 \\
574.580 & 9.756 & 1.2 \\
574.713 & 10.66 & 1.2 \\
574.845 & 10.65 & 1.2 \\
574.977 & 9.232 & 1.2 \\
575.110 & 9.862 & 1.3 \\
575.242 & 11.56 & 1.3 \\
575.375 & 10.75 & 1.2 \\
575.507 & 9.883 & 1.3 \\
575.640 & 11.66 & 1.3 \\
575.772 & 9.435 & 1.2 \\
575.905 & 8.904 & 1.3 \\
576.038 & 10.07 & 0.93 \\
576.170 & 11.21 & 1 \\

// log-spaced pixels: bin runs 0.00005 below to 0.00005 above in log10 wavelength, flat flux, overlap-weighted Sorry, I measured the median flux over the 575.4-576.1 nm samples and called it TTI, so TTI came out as 9.9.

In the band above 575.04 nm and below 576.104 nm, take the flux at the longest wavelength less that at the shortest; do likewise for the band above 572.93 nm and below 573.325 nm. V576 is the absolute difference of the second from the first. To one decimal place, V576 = 1.3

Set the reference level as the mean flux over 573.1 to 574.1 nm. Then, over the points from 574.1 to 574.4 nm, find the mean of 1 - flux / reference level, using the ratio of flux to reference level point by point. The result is 0.11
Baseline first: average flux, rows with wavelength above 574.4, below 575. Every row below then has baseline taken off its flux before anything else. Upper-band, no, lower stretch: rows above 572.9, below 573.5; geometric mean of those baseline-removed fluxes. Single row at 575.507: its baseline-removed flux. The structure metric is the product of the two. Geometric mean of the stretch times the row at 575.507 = -0.1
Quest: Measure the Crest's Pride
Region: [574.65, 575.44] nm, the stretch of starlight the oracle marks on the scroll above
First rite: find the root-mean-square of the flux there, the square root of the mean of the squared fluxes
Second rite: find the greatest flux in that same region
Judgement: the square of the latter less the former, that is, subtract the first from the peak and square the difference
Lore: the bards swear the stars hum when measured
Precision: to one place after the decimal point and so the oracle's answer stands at 1.2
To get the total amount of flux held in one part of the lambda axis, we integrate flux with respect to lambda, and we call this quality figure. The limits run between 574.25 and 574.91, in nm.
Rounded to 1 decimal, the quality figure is 6.7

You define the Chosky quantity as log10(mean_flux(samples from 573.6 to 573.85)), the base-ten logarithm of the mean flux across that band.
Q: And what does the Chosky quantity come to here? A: 1.045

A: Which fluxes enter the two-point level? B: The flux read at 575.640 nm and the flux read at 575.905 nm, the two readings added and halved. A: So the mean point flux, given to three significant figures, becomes 10.3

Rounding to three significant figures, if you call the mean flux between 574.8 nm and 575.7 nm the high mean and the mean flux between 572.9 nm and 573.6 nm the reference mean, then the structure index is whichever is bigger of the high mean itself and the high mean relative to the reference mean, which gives 10.5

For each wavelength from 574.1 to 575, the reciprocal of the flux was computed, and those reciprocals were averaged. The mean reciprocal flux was 0.099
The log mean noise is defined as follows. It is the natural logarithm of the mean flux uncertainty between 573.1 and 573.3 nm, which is 0.10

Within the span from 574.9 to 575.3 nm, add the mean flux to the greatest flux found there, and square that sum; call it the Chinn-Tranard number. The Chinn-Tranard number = 474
